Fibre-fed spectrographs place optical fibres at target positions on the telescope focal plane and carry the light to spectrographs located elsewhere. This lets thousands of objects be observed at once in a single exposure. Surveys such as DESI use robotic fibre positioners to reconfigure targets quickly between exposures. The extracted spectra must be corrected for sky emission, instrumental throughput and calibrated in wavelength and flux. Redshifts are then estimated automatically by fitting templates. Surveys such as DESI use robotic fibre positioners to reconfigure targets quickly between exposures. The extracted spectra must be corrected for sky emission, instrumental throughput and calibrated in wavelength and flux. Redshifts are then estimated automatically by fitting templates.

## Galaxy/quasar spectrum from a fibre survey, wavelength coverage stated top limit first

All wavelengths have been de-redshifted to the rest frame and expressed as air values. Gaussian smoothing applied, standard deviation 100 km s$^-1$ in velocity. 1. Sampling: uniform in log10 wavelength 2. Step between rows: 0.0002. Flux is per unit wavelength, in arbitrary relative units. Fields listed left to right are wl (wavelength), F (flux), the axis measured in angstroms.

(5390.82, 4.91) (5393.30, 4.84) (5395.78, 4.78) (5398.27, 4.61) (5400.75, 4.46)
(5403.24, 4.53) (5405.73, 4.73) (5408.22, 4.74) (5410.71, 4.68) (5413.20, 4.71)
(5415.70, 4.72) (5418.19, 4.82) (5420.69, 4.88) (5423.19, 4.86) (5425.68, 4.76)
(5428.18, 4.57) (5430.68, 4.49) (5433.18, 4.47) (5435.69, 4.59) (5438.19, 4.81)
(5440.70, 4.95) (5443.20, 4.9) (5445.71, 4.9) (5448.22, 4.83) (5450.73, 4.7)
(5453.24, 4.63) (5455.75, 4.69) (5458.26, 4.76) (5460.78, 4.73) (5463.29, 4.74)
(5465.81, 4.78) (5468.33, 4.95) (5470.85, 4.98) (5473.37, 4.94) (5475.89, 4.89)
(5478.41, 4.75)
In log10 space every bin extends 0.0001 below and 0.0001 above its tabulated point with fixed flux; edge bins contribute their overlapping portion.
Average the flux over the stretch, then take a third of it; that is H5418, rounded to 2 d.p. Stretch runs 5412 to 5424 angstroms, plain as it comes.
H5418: 1.60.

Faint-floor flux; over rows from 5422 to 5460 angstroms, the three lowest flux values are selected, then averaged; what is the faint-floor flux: 4.51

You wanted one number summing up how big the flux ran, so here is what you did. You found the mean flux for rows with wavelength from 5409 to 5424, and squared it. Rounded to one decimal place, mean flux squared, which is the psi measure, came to 22.8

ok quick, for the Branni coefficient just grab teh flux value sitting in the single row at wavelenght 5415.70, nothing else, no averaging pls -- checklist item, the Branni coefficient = 4.72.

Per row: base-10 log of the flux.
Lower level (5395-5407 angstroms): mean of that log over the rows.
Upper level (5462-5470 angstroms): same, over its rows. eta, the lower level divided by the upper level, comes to 0.97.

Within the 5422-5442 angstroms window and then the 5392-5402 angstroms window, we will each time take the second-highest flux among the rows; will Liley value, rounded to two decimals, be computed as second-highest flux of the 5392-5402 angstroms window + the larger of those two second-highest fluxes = 9.64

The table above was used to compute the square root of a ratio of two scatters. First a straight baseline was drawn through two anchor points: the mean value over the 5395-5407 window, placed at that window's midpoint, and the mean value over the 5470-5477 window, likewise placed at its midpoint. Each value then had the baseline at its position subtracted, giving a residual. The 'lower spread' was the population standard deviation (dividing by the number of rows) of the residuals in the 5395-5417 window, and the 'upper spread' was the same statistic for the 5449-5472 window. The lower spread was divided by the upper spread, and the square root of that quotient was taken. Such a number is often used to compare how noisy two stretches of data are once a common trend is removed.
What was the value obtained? 1.1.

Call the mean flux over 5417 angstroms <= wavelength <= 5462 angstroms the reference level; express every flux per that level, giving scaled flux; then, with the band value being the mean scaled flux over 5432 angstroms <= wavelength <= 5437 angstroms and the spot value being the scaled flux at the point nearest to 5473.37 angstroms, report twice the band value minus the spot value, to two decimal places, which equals 0.87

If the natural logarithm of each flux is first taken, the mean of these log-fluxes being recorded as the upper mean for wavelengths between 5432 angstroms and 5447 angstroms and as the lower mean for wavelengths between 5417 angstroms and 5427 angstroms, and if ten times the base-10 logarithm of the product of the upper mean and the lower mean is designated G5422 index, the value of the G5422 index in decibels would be 3.91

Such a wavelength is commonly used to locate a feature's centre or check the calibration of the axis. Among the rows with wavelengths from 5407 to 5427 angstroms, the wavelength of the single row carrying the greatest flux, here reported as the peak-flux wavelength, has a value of 5420.69 angstroms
